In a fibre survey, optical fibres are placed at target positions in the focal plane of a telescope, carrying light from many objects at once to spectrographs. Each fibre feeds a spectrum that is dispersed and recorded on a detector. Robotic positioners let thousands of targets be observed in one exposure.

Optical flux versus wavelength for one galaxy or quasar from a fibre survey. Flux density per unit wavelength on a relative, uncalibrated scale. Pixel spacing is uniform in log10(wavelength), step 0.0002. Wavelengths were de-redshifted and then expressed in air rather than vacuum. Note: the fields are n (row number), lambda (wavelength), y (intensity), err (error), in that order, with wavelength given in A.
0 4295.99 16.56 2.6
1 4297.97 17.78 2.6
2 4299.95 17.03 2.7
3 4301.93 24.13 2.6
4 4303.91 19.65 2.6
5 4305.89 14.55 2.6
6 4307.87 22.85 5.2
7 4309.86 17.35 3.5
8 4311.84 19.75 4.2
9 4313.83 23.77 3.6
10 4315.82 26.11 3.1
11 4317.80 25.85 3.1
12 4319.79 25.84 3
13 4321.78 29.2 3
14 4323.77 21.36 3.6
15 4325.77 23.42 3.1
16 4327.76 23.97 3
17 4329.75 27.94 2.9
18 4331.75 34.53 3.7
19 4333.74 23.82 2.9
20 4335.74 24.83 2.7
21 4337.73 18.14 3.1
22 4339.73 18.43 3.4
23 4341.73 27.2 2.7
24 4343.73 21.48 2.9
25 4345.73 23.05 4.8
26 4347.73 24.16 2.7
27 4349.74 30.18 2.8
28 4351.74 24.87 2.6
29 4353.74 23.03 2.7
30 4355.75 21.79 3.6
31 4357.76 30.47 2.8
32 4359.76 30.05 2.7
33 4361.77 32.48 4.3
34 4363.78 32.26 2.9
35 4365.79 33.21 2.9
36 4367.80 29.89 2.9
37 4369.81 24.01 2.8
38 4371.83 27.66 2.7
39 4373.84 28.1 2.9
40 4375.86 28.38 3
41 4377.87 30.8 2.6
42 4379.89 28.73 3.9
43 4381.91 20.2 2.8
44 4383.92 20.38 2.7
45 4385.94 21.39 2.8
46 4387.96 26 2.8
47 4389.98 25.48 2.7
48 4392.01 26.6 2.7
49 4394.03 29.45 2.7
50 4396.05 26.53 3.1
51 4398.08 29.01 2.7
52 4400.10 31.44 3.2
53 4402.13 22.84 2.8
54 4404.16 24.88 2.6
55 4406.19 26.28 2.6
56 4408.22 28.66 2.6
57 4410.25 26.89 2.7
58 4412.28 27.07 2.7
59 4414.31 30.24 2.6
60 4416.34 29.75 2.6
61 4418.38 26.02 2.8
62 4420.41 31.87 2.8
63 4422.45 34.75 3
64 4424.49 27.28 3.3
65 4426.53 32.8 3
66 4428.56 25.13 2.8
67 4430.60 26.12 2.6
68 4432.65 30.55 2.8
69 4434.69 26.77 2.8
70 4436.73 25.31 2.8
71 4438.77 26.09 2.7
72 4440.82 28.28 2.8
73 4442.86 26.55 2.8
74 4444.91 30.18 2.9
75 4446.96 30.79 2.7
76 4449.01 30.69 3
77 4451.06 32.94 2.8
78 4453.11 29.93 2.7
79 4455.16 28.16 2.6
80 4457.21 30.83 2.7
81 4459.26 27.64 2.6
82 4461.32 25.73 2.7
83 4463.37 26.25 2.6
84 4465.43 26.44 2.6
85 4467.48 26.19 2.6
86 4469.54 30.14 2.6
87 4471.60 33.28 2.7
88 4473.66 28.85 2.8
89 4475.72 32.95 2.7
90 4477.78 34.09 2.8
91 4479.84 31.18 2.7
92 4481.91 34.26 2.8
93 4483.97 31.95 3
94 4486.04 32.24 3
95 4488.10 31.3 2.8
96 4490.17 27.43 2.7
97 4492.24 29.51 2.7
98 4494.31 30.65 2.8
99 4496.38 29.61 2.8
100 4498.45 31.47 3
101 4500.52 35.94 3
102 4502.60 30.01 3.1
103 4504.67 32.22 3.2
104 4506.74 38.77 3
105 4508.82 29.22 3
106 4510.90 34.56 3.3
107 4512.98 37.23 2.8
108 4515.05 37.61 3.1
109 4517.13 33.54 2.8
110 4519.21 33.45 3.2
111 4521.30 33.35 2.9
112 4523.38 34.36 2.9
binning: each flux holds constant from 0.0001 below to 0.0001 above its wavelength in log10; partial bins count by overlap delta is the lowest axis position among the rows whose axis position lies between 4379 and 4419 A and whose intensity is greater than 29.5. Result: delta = 4400.10 A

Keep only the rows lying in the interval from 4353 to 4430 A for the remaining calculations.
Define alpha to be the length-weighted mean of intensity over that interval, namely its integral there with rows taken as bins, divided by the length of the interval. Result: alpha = 27.7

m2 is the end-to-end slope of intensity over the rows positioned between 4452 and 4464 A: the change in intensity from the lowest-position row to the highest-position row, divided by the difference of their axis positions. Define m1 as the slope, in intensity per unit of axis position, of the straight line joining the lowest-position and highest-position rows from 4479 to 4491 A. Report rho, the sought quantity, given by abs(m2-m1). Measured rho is 0.00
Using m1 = -0.36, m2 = -0.359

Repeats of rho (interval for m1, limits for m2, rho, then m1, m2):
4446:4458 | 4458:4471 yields 0.24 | 0.00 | 0.243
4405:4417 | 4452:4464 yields 0.70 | 0.34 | -0.359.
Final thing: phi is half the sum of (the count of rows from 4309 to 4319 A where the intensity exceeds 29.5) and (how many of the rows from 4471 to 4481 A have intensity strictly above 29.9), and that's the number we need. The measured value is 2.0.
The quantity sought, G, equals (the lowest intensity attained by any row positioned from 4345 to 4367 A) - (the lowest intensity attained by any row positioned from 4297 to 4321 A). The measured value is 7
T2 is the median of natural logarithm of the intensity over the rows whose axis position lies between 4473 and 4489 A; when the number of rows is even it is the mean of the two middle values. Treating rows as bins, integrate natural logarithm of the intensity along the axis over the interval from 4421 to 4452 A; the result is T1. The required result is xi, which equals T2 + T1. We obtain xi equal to 108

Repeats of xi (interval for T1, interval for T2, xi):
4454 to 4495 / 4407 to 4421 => 143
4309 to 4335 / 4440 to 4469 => 87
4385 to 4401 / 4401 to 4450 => 56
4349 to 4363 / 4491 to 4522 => 50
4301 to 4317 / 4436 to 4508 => 52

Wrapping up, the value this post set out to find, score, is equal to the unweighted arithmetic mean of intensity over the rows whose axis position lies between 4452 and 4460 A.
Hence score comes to 29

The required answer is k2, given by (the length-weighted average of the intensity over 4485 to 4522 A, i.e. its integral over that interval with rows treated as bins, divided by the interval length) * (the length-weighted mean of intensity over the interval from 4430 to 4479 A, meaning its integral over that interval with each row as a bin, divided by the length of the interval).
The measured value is 947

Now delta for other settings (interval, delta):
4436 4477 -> 4444.91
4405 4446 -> 4414.31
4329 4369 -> 4331.75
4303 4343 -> 4331.75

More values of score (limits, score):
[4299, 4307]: 19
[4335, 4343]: 22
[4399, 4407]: 26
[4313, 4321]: 25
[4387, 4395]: 27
